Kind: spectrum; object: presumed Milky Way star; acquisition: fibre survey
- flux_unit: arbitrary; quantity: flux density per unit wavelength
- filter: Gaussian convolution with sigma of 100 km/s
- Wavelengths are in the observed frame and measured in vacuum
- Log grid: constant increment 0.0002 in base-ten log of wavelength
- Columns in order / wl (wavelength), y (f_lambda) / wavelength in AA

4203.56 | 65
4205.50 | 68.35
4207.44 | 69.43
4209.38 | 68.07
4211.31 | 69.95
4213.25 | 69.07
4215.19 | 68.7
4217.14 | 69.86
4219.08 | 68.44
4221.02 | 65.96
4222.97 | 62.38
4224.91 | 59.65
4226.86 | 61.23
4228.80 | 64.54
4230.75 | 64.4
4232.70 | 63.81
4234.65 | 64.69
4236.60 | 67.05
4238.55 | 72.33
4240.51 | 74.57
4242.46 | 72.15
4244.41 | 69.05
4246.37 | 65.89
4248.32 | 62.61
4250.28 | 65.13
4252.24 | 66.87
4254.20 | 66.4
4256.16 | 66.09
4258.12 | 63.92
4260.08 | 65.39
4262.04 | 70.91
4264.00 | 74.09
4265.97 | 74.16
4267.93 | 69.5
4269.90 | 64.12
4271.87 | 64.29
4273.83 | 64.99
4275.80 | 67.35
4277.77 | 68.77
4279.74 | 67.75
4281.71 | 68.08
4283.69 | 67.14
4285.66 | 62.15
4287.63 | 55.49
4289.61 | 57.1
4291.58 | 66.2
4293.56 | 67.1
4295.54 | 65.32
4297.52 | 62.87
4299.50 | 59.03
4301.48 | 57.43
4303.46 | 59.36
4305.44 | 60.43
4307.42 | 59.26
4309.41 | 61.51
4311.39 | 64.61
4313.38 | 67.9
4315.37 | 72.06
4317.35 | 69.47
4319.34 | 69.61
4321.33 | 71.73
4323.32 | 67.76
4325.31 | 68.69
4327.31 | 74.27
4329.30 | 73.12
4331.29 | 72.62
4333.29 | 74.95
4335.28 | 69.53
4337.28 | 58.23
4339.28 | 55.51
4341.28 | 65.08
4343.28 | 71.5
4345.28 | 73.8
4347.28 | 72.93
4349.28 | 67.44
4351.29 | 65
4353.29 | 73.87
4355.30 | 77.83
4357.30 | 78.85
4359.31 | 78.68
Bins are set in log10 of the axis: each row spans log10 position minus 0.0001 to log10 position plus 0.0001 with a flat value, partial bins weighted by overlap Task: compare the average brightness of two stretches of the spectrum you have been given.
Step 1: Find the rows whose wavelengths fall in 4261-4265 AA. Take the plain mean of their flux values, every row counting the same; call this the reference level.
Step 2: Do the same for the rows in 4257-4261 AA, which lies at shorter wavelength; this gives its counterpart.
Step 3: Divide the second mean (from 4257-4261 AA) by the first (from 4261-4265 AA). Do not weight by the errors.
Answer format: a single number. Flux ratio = 0.89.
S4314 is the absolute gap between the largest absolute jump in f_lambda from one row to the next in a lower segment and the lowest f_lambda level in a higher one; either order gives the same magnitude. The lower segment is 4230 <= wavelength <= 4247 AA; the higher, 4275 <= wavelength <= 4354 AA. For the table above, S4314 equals 50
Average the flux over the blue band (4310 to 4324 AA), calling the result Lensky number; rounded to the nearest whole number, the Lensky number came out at 69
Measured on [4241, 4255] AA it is 67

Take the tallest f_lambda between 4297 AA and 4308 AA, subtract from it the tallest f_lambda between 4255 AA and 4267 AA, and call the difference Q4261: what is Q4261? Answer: -11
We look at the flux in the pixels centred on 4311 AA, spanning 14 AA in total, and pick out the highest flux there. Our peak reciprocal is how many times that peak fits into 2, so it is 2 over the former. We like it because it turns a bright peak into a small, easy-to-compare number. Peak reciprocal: 0.0278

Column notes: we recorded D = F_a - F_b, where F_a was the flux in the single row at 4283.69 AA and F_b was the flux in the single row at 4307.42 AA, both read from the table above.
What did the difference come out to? 8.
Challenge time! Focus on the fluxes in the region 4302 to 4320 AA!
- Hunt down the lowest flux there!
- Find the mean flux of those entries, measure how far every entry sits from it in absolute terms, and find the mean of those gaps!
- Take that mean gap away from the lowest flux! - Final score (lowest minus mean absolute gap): 55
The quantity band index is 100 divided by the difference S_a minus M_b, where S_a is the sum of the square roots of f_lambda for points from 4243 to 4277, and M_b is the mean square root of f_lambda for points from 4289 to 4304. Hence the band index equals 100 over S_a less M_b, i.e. 0.8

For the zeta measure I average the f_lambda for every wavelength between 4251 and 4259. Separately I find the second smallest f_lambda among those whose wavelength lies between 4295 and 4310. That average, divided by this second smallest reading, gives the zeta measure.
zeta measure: 1.115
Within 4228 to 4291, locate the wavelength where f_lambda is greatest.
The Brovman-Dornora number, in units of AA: 4240.51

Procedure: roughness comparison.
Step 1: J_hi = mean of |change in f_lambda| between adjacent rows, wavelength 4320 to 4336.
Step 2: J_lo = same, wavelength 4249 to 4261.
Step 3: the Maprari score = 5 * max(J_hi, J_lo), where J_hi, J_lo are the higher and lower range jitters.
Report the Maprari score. 14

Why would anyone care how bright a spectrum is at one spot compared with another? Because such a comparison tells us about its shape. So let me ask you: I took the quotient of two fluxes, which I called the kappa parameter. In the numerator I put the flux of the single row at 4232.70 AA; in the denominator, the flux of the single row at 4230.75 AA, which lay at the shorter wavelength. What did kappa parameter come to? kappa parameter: 0.99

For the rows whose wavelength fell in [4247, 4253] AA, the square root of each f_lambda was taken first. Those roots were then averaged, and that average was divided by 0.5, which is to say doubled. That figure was 16.1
